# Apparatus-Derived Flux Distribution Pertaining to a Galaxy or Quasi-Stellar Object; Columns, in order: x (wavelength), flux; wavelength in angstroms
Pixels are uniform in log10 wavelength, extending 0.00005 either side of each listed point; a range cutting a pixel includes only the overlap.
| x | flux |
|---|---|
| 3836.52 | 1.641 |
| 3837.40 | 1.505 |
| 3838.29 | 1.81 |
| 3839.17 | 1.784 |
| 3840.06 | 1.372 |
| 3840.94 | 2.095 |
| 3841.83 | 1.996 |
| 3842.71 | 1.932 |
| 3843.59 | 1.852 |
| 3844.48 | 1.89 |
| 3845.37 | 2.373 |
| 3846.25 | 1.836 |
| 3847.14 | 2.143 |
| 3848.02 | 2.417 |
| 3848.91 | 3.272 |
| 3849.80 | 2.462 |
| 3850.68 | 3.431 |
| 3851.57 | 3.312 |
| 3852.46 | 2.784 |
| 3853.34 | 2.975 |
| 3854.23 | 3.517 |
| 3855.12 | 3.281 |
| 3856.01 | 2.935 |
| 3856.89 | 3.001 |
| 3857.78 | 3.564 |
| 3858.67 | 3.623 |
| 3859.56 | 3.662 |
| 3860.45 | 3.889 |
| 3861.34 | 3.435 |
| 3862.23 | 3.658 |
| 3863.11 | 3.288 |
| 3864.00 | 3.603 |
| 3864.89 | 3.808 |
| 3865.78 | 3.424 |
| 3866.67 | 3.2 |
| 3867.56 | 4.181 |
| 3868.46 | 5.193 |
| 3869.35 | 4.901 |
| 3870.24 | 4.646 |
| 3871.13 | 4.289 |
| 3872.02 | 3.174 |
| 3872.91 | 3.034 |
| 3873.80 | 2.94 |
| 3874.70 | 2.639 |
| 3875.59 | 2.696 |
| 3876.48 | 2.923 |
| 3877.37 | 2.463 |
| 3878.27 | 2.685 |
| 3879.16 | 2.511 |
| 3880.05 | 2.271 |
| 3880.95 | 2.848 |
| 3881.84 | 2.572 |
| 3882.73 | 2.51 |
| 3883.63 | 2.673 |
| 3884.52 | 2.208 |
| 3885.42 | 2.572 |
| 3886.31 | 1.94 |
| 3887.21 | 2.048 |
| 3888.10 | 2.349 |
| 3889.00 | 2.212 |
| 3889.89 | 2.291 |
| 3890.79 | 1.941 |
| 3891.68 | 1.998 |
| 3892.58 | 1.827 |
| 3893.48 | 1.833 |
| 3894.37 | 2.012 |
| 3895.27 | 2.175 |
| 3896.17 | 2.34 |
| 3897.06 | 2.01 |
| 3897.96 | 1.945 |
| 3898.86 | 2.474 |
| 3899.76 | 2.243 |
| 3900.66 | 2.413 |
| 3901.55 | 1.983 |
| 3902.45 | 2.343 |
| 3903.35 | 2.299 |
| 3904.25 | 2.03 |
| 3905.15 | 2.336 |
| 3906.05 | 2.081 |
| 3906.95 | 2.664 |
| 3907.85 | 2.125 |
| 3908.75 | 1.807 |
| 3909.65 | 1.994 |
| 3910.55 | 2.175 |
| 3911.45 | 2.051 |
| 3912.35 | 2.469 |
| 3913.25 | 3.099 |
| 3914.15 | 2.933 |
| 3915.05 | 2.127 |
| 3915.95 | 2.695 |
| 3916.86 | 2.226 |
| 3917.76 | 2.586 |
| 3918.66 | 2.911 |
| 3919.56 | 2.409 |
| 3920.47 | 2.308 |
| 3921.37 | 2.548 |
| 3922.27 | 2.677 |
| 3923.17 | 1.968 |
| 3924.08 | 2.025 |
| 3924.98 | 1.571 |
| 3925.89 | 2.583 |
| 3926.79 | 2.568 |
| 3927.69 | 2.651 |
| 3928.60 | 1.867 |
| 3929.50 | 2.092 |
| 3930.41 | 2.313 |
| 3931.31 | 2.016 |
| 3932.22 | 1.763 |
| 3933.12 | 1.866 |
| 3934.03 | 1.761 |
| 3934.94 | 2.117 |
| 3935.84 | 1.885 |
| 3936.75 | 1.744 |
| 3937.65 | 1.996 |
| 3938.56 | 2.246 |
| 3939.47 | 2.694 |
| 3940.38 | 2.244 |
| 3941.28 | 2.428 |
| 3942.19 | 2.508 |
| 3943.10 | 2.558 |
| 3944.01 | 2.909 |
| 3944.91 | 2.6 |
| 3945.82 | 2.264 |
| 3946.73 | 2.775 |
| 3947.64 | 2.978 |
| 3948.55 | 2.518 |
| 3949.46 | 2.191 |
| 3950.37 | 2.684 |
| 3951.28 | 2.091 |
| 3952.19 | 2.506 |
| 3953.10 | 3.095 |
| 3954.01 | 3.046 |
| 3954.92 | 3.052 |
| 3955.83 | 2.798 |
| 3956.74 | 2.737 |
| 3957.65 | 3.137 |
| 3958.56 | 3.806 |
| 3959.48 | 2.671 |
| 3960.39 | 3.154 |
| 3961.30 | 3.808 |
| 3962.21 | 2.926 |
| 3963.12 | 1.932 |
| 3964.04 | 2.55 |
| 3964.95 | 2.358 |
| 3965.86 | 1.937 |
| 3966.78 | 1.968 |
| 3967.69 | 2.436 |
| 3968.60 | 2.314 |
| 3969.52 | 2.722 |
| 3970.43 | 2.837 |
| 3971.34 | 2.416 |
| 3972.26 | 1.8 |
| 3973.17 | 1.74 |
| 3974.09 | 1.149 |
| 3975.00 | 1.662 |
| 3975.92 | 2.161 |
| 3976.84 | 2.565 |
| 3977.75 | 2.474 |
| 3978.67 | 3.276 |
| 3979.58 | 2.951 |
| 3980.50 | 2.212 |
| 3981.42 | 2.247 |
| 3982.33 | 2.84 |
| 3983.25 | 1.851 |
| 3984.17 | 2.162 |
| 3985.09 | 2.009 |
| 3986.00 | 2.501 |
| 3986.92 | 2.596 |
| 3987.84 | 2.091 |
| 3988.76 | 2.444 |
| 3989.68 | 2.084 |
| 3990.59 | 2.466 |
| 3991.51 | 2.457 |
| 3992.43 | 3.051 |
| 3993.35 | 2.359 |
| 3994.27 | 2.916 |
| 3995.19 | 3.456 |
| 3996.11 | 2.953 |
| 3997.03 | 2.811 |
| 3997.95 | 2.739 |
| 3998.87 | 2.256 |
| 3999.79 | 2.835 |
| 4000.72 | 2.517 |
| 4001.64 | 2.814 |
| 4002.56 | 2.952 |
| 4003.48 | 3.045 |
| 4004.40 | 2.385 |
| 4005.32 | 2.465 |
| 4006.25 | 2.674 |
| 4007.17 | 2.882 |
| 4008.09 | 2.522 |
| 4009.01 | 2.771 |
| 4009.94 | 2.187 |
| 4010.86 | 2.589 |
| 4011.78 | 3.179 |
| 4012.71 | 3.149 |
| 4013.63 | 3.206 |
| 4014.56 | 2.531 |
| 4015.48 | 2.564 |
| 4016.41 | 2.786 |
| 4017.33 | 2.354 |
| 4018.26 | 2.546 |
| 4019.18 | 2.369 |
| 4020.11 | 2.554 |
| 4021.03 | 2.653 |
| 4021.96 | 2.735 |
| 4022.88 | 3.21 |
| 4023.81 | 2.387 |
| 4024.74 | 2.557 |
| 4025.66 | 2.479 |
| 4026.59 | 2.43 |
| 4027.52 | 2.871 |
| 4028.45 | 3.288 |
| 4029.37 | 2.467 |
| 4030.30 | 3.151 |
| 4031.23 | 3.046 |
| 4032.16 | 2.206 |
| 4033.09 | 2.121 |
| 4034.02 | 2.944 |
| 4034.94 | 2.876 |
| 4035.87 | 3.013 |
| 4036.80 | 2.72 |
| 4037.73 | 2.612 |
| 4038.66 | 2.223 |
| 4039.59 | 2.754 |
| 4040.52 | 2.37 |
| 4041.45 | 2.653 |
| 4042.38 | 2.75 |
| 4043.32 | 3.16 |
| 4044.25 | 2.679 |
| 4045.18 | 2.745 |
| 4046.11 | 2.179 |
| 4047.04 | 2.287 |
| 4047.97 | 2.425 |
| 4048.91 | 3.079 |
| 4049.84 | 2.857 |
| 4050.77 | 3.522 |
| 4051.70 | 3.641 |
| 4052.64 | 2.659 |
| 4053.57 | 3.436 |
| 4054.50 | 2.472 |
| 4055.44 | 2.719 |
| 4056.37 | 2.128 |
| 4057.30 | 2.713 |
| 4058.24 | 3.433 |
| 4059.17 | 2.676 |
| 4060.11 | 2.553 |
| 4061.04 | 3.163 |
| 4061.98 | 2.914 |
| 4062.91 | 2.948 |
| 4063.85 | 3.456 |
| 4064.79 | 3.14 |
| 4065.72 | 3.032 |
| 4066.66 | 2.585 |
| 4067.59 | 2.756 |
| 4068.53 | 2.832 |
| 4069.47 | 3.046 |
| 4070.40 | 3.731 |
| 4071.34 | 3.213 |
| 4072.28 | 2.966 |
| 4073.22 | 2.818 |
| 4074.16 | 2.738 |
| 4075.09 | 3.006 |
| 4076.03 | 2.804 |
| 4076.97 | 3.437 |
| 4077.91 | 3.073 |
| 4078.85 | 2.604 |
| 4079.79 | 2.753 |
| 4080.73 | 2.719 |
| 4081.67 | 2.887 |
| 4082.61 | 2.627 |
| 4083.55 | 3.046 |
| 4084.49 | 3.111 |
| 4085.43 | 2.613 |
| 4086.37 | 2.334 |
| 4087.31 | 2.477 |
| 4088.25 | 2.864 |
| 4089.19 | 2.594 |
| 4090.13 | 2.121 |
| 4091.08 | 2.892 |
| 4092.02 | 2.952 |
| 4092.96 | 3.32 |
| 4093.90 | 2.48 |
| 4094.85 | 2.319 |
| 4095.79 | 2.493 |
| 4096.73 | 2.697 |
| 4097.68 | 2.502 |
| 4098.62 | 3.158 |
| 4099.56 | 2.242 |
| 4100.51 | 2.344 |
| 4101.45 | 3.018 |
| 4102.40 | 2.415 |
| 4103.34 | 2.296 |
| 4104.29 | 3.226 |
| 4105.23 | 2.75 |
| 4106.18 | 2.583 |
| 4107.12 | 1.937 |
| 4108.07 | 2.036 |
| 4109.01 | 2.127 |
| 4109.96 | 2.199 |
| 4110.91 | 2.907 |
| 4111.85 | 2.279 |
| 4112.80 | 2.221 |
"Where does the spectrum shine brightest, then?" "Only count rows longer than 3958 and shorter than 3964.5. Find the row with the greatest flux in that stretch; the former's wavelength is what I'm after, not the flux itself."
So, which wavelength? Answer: 3961.30 angstroms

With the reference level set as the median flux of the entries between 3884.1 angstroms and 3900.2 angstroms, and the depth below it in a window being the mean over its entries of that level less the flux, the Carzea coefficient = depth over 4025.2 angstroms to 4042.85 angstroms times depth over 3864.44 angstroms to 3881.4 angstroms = 0.7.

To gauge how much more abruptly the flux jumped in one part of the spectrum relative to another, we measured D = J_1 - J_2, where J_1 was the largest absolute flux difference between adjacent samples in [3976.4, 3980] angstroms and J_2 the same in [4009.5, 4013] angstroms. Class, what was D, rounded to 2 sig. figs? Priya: 0.21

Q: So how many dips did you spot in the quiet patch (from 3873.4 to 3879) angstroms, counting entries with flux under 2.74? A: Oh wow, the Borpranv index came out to 4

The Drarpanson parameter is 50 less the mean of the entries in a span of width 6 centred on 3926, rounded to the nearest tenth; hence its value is 47.8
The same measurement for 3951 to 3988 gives 47.5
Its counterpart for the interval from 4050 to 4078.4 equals 47.0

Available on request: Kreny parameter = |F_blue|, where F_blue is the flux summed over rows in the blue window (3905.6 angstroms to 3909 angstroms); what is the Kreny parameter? 8.7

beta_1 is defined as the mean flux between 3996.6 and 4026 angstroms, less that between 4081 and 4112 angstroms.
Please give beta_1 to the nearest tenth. 0.1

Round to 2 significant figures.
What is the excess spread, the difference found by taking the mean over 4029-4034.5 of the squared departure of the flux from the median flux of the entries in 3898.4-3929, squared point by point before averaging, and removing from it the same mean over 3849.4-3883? -1.1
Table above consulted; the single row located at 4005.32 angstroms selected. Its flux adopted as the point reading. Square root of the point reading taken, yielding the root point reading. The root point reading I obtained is 1.57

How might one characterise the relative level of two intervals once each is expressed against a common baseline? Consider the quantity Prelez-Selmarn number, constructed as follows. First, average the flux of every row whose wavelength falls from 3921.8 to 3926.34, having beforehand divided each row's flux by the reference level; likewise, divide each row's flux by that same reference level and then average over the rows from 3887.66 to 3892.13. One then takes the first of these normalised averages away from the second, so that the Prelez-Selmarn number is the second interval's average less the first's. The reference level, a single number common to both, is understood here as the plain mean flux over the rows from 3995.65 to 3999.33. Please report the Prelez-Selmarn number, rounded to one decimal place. 0.0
